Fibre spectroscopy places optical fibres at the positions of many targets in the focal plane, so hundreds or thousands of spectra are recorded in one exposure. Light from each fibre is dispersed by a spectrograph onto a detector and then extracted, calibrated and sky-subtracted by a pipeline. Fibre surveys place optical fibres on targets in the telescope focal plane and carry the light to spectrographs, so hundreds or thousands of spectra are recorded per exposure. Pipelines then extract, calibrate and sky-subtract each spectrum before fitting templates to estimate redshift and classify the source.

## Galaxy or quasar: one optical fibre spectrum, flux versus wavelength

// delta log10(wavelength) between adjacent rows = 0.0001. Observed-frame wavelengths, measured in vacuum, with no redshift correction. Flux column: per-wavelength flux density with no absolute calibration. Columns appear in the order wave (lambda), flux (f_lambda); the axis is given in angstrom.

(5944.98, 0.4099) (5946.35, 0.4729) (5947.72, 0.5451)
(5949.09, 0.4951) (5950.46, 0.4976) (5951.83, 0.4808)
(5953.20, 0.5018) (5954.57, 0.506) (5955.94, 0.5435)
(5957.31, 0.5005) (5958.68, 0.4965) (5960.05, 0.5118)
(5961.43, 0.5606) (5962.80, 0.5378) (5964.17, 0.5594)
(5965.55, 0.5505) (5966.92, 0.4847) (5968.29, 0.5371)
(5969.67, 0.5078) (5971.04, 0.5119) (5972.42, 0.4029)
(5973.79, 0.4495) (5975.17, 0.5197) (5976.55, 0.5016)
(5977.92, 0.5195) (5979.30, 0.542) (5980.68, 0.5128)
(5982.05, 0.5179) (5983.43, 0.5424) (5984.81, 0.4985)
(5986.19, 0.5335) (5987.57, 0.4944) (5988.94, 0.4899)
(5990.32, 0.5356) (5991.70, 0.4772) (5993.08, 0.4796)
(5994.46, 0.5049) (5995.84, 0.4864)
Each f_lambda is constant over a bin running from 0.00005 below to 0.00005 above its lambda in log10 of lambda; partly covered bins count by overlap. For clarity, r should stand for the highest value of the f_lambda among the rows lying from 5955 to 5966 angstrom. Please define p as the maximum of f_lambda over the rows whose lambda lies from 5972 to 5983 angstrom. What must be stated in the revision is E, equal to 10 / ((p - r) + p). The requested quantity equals 19.1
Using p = 0.542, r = 0.5606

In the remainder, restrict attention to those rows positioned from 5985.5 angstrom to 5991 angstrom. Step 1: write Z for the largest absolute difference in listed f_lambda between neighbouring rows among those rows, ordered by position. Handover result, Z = 0.046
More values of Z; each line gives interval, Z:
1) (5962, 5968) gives 0.066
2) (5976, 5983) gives 0.029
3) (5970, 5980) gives 0.109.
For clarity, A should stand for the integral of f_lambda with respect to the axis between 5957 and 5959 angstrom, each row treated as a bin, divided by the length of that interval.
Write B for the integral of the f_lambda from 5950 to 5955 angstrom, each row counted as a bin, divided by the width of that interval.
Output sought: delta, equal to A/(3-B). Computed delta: 0.199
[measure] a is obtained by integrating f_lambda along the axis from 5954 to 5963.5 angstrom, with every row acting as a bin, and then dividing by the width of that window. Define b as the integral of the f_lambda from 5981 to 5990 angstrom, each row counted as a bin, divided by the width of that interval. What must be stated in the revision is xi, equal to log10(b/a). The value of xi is -0.007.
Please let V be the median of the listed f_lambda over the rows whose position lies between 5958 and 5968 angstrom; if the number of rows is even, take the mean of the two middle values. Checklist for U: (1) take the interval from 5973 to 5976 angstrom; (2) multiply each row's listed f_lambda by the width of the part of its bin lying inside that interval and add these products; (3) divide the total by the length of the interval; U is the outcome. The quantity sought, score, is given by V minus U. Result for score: 0.056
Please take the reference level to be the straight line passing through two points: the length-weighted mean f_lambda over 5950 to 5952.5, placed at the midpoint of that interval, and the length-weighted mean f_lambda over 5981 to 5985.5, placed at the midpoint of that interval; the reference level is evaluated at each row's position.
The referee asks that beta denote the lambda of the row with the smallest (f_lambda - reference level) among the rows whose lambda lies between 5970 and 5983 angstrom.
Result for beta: 5972.42 angstrom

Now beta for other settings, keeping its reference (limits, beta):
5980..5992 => 5991.70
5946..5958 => 5946.35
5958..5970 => 5966.92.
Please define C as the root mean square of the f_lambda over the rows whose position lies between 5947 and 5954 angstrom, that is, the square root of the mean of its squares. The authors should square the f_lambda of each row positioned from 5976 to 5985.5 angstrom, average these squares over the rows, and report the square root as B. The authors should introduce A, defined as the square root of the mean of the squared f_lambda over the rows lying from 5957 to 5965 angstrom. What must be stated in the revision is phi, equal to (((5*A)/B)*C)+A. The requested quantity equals 3.09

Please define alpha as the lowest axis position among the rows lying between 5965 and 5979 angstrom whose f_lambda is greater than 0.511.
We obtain 5965.55 angstrom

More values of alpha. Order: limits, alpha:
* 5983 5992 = 5983.43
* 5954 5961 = 5955.94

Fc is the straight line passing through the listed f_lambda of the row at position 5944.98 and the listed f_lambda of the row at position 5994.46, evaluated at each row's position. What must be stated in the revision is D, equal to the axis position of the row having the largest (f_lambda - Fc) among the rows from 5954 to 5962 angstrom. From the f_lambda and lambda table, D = 5961.43 angstrom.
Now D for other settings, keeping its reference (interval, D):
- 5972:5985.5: 5979.30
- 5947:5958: 5947.72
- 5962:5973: 5964.17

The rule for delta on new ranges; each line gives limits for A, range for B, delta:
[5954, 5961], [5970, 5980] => 0.205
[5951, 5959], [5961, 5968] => 0.205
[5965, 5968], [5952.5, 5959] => 0.209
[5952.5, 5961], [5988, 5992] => 0.205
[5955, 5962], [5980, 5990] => 0.210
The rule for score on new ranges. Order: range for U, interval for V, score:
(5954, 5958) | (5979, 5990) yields -0.002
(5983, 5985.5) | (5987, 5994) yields -0.028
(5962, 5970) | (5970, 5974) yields -0.082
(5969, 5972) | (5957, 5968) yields 0.025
